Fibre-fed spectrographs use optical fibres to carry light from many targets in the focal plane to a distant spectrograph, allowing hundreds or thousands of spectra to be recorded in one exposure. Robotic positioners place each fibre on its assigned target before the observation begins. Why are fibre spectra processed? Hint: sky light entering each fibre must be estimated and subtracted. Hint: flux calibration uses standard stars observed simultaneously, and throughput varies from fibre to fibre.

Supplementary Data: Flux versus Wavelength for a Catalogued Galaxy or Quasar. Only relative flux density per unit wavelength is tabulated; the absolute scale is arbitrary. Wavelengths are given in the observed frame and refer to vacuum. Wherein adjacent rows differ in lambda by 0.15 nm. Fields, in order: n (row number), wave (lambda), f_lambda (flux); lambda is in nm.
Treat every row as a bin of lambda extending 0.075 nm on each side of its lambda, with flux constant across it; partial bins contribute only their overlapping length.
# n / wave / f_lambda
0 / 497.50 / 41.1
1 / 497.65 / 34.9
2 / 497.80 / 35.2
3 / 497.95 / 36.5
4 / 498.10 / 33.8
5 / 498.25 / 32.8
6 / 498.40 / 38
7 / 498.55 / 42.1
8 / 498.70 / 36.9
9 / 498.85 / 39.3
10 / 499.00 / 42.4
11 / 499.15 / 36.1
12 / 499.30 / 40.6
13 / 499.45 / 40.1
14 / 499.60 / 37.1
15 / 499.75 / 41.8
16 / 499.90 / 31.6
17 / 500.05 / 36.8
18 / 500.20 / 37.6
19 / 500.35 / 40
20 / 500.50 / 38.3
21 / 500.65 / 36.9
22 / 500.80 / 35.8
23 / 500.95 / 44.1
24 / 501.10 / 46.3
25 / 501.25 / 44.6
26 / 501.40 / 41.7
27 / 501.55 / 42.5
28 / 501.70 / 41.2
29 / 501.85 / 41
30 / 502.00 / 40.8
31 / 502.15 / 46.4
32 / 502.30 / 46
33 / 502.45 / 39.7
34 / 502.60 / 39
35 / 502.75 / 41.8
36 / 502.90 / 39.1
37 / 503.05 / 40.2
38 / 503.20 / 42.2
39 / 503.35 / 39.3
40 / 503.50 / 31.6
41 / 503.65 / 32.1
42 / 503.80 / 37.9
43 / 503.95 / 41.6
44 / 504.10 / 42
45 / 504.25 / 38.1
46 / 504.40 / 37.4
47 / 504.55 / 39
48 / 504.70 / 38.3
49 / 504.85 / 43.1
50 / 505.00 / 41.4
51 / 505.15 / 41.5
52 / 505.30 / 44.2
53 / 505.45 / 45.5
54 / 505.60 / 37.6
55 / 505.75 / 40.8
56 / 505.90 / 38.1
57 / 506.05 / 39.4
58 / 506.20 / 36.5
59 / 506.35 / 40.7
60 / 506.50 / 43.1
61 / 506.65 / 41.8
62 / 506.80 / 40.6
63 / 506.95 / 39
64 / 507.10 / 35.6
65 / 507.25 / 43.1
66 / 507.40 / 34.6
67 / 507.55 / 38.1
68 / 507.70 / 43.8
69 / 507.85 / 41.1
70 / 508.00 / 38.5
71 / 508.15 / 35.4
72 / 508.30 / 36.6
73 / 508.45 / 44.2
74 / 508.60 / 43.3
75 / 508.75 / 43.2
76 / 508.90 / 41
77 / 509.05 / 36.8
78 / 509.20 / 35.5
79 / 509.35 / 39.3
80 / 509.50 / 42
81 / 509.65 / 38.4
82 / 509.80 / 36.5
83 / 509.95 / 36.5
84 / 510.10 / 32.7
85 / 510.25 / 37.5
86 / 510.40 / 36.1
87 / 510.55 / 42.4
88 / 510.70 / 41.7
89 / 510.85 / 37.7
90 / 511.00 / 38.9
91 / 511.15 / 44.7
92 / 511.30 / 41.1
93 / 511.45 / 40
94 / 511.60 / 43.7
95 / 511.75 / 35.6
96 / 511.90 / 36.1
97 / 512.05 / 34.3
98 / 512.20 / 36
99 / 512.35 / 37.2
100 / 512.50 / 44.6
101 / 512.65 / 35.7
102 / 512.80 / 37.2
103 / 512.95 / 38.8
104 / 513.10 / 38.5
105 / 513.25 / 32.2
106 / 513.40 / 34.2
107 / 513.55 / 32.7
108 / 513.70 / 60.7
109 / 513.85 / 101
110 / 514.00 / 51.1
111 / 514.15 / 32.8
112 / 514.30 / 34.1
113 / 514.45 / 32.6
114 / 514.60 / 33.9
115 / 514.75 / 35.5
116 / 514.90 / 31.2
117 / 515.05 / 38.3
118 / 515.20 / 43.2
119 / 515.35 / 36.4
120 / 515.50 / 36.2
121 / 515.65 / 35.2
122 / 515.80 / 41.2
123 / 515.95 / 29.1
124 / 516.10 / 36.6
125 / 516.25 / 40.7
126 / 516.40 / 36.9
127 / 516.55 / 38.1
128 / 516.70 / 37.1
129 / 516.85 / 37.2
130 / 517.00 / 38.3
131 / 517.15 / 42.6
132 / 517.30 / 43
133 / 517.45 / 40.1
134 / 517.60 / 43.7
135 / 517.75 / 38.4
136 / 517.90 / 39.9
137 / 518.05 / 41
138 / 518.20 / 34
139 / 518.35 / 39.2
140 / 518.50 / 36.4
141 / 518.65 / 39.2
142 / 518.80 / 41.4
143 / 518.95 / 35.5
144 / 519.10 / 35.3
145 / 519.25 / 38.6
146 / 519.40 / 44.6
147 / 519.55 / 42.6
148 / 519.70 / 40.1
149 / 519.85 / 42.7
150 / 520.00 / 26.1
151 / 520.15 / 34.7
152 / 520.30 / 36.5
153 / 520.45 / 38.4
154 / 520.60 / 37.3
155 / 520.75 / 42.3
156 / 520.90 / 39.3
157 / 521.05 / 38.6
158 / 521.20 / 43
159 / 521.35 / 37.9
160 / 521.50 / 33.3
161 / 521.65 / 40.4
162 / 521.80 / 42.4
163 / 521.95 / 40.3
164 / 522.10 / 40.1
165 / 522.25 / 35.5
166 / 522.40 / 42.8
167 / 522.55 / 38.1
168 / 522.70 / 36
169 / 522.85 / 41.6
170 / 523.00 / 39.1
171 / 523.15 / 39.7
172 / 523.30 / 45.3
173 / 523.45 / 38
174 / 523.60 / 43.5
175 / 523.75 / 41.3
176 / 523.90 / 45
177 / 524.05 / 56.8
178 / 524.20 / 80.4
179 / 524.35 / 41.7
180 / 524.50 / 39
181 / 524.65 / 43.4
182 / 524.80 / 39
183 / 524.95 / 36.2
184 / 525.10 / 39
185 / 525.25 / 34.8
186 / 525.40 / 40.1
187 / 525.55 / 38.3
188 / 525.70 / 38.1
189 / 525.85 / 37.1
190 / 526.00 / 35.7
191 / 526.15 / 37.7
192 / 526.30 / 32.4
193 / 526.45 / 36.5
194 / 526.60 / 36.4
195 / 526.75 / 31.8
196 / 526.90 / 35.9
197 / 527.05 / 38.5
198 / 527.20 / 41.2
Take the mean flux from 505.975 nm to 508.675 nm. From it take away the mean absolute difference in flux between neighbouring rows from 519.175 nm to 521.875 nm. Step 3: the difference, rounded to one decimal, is 35.3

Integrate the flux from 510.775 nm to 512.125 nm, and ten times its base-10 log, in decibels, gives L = 17.2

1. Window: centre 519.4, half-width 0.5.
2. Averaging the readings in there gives 40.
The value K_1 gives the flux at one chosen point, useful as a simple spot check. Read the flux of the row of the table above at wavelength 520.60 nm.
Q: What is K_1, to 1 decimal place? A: 37.3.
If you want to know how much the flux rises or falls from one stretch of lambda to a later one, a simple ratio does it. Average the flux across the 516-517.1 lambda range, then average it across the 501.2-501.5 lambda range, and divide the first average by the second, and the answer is 0.88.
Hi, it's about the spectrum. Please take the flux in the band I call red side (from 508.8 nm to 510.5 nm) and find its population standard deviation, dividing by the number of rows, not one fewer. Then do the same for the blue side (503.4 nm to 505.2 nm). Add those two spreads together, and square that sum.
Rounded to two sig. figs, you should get 36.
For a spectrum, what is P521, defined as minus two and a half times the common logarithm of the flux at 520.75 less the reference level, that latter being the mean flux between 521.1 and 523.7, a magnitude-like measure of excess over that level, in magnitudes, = -1.0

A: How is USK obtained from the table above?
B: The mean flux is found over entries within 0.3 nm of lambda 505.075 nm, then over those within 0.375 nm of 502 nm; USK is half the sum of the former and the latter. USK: 42.8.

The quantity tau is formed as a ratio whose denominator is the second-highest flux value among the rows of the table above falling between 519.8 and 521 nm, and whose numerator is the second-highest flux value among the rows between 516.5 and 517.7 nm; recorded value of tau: 1.02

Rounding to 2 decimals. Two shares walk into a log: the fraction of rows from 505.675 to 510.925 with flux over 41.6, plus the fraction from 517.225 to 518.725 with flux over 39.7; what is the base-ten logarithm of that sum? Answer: -0.10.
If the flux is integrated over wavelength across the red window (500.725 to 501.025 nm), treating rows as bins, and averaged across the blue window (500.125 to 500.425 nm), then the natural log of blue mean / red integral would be 1.17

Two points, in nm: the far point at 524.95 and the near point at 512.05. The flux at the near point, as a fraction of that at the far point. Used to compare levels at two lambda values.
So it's 0.948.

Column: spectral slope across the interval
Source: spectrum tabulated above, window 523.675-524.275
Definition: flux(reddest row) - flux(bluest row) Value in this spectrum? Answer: 39.1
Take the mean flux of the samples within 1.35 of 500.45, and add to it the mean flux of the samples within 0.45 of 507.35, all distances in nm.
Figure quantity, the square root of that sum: 8.87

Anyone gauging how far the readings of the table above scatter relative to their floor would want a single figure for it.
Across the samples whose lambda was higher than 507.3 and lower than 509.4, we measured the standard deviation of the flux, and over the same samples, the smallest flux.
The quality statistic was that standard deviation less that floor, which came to -31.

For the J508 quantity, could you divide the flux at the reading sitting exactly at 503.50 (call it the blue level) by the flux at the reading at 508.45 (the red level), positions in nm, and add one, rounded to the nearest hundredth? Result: 1.71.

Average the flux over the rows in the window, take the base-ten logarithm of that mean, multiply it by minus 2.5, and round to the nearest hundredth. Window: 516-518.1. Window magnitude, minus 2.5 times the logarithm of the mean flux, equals -3.99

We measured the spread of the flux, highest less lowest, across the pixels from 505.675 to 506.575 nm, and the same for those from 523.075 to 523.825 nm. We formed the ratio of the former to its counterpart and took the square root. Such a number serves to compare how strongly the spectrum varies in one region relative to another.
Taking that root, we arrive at 1.0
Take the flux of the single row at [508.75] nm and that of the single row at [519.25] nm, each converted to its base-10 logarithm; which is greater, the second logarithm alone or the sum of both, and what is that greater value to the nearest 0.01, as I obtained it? 3.22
